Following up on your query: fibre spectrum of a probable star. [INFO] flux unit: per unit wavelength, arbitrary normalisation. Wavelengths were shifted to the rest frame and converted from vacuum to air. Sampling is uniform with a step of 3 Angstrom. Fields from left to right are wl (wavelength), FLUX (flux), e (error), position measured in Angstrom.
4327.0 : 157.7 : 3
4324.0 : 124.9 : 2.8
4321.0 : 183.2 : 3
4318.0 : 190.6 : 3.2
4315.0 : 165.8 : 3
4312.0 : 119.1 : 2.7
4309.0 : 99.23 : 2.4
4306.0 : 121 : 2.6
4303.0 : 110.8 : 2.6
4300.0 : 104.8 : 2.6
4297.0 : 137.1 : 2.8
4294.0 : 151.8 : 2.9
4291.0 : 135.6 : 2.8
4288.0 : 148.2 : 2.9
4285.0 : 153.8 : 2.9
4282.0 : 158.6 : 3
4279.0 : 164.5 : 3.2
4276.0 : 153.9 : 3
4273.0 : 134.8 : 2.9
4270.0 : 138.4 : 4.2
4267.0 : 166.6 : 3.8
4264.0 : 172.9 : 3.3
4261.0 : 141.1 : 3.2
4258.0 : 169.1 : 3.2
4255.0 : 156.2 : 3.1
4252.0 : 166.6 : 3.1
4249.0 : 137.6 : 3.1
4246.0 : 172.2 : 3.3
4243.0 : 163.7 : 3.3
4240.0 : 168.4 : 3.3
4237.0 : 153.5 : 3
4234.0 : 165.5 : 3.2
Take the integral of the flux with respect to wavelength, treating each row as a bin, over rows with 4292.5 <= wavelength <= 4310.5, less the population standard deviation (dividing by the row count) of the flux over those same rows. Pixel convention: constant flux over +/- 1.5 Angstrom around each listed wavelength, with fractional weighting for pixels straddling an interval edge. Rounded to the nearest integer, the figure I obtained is 2156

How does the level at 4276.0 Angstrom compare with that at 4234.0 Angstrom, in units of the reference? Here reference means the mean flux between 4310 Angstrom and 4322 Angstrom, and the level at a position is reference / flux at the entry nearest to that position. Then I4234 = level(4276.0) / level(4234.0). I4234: 1.075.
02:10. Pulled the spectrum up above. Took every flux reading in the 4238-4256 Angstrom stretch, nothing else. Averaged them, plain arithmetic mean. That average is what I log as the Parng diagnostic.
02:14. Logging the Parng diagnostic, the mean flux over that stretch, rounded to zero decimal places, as 161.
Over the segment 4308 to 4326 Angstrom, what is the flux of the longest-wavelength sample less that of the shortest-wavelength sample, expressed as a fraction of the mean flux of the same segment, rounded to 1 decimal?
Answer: 0.2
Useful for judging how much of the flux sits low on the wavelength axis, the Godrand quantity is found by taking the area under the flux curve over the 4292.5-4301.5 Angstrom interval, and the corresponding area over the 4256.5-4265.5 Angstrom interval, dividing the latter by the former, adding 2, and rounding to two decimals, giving 3.23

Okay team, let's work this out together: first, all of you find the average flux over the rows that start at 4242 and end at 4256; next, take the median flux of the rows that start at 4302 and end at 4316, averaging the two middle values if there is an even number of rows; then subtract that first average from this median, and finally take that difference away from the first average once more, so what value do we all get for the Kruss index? 199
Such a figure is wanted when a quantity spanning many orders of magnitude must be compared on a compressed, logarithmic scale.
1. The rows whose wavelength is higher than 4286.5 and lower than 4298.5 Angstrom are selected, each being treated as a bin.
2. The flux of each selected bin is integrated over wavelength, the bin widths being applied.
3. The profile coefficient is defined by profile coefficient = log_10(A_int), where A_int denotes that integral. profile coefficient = 3.24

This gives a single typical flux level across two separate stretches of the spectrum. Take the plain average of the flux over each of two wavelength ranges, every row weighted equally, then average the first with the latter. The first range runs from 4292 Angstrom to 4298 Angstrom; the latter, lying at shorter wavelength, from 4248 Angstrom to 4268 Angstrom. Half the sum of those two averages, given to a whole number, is 152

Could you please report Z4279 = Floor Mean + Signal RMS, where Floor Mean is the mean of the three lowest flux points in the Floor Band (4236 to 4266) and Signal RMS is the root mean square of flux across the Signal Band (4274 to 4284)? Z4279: 303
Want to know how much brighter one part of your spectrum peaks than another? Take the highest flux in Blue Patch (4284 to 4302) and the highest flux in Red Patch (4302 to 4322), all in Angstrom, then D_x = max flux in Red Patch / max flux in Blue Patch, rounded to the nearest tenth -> 1.2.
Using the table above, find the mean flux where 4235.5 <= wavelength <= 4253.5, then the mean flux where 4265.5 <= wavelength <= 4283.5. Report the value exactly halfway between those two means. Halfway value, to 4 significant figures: 156.6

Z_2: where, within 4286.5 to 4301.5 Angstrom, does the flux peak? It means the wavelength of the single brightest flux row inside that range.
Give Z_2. 4294.0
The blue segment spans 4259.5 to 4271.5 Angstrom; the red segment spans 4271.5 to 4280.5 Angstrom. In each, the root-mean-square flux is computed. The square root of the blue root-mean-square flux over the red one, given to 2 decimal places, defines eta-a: 1.01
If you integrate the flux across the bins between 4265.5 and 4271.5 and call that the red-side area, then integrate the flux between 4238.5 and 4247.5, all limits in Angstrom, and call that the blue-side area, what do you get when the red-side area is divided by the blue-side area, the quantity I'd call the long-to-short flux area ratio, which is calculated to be 0.6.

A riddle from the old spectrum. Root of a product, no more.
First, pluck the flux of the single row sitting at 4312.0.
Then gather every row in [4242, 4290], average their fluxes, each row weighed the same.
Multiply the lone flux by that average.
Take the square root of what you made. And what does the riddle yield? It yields 136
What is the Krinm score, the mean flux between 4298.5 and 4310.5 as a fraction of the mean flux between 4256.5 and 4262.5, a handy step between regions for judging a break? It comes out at 0.70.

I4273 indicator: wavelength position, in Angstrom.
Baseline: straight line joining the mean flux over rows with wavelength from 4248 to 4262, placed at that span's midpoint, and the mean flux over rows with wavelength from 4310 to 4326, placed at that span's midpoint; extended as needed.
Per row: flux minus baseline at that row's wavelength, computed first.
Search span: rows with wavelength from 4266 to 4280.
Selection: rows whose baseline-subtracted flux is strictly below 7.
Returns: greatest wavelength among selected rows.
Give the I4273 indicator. 4276.0 Angstrom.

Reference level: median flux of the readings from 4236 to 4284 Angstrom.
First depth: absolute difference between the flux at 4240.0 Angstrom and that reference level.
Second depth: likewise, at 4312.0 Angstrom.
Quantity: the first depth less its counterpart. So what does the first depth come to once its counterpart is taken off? -35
